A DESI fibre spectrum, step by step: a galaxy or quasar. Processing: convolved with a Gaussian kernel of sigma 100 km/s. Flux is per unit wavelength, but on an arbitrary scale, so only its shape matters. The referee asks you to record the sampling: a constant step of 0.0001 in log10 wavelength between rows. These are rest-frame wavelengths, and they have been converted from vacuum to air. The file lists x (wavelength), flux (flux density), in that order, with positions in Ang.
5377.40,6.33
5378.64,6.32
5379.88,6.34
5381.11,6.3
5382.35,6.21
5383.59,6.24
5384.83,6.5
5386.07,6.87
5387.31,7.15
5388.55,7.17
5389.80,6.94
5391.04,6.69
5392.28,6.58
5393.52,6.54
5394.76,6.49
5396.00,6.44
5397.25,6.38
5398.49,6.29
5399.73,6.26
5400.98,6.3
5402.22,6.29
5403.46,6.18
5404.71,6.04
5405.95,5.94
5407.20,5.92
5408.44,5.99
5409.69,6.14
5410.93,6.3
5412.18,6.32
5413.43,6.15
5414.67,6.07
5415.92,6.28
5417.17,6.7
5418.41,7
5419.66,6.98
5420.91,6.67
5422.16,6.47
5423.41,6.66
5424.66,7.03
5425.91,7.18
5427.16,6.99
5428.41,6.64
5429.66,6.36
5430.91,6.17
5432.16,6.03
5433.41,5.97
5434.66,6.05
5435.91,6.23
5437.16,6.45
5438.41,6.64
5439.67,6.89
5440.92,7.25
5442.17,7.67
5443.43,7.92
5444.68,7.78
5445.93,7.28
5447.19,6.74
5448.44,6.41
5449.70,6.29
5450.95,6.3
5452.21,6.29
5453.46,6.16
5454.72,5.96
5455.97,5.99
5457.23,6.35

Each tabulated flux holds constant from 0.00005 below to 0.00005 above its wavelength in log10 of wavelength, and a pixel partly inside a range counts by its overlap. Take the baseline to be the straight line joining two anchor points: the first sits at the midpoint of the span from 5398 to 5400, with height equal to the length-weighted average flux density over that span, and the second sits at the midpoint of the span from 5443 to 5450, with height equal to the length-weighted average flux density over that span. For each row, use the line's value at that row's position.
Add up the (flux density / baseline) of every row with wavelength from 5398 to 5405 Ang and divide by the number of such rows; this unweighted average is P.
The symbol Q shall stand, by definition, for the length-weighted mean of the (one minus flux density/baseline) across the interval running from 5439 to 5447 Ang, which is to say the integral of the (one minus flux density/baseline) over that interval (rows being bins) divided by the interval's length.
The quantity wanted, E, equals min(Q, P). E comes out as -0.06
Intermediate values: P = 0.98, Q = -0.06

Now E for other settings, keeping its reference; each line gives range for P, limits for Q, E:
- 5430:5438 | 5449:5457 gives 0.14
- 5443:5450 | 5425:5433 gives 0.03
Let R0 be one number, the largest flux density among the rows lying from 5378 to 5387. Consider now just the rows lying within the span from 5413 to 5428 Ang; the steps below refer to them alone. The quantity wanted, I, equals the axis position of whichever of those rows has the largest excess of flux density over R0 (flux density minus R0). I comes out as 5425.91 Ang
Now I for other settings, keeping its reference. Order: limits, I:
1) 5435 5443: 5442.17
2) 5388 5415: 5388.55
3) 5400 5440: 5425.91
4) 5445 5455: 5445.93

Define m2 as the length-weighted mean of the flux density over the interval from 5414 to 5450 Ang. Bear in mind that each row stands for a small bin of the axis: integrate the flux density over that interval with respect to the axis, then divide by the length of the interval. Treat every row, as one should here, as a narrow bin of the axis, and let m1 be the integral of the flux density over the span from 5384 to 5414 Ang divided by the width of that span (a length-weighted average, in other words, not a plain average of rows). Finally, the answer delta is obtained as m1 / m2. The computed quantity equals 0.95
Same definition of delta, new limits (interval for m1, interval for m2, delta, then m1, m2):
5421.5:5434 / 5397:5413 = 1.06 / 6.55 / 6.18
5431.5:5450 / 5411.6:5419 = 1.06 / 6.78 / 6.42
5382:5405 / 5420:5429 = 0.96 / 6.51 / 6.81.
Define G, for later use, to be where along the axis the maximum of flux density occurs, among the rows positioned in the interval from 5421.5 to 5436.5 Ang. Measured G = 5425.91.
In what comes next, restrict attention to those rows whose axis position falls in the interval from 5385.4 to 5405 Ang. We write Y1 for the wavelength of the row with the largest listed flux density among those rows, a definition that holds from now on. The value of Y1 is 5388.55 Ang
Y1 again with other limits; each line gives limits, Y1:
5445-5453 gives 5445.93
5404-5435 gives 5425.91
